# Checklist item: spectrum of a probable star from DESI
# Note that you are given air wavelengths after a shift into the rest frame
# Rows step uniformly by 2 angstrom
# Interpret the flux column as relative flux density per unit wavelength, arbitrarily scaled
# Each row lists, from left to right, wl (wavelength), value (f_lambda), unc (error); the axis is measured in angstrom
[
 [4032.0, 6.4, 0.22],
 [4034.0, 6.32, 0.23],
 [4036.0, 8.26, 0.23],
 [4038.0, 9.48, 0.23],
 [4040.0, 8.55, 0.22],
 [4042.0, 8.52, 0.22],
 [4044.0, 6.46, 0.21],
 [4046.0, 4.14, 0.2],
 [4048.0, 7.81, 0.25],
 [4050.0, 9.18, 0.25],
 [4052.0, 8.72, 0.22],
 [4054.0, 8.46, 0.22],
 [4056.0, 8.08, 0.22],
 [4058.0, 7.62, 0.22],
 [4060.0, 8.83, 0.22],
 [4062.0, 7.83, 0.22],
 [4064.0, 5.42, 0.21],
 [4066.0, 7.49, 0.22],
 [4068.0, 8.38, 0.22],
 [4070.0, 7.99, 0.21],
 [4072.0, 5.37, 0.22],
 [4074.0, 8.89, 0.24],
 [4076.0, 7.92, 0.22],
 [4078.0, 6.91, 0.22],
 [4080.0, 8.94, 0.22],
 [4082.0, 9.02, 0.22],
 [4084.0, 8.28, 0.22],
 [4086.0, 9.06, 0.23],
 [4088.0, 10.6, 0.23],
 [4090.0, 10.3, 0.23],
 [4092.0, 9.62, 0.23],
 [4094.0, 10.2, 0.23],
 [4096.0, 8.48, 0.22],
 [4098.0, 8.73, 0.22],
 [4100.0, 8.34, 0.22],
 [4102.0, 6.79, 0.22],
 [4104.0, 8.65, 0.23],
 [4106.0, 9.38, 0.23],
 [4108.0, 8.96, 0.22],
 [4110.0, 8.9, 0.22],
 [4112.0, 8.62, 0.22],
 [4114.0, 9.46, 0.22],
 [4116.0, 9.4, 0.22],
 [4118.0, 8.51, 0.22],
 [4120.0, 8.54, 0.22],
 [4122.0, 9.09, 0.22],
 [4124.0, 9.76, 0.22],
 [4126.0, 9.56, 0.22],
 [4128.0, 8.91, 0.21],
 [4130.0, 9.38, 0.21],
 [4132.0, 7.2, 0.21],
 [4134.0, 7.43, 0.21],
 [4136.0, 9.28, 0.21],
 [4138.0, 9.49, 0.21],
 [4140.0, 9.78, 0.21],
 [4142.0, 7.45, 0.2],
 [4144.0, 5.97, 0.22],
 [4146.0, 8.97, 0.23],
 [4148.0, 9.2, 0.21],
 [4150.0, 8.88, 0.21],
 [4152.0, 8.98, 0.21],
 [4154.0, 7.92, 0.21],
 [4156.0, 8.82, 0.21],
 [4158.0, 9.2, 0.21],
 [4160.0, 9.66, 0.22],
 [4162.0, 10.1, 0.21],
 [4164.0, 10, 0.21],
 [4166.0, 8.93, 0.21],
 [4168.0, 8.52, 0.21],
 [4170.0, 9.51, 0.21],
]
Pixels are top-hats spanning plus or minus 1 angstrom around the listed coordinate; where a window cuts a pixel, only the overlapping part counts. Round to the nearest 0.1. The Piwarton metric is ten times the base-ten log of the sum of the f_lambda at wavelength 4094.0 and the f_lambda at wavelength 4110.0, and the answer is 12.8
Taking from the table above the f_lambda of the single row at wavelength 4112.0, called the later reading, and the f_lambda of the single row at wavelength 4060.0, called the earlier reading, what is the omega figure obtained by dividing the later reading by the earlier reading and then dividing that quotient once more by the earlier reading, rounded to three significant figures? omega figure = 0.111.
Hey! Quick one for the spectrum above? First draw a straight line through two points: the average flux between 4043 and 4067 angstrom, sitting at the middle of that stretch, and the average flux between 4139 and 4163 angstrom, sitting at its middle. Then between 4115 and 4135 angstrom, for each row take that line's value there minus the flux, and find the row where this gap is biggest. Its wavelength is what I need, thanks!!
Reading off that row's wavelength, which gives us 4132.0 angstrom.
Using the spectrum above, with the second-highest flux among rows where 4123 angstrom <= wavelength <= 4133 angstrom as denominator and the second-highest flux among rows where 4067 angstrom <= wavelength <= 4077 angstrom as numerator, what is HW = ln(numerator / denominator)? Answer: -0.13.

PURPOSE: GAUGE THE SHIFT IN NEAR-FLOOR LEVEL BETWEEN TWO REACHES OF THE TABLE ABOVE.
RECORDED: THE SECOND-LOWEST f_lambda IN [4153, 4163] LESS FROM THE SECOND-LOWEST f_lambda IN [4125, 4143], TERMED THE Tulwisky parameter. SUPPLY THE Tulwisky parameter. -1.4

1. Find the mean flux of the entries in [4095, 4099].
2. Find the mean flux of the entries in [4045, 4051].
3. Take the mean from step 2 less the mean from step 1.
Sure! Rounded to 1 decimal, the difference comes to -1.6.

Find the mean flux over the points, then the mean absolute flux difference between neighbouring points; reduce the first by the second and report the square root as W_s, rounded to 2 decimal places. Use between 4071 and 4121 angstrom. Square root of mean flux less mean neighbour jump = 2.80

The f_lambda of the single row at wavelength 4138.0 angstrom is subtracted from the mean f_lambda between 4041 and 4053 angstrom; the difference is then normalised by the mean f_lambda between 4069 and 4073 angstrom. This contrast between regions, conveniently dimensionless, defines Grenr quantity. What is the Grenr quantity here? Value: -0.30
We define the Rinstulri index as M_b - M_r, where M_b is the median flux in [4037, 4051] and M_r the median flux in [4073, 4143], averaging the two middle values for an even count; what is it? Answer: -0.42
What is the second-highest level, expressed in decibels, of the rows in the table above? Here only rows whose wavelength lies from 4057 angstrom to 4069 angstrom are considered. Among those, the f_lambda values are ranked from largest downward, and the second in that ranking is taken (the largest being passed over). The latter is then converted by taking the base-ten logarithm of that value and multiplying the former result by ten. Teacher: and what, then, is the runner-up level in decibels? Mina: 9.23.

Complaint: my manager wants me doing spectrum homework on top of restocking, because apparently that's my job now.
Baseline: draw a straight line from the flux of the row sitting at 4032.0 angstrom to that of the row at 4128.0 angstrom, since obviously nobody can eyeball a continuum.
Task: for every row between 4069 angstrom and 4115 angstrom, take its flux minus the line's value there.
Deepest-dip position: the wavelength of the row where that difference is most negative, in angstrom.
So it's 4072.0 angstrom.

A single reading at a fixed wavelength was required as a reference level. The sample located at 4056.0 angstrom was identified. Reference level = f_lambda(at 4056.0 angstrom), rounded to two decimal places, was 8.08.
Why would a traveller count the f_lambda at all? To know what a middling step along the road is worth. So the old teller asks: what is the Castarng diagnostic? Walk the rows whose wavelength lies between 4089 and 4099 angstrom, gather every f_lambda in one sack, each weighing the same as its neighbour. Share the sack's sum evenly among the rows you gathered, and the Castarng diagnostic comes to 9.5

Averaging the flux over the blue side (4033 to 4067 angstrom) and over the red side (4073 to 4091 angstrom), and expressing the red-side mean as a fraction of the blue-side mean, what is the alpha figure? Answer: 1.15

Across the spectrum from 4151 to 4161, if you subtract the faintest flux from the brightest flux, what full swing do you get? 1.7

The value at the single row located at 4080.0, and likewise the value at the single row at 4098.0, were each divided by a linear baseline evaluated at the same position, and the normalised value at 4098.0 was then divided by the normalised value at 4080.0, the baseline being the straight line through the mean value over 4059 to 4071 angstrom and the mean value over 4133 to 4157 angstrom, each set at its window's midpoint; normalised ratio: 0.95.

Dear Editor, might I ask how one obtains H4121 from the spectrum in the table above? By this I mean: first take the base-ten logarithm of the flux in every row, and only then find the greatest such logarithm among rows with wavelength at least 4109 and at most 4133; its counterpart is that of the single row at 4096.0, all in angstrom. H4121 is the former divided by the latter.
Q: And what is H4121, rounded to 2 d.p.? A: 1.07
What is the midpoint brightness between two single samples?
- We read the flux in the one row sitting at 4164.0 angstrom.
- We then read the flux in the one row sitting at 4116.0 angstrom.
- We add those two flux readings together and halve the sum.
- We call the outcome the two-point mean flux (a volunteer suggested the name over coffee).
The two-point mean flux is 9.70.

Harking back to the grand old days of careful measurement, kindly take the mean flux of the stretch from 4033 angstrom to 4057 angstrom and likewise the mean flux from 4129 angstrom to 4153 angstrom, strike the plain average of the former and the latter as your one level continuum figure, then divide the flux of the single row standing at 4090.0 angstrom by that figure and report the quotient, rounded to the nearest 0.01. 1.26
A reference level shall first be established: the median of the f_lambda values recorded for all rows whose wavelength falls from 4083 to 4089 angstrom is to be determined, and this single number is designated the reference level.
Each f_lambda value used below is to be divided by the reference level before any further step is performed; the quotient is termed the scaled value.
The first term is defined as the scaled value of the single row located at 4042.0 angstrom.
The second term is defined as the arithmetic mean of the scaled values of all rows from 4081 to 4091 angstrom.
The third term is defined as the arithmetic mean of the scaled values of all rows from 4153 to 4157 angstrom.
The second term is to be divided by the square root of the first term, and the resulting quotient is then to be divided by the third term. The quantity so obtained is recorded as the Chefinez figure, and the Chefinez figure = 1.16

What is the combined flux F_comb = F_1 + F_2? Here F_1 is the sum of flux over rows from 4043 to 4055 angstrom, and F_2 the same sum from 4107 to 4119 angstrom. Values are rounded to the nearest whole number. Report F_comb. 99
